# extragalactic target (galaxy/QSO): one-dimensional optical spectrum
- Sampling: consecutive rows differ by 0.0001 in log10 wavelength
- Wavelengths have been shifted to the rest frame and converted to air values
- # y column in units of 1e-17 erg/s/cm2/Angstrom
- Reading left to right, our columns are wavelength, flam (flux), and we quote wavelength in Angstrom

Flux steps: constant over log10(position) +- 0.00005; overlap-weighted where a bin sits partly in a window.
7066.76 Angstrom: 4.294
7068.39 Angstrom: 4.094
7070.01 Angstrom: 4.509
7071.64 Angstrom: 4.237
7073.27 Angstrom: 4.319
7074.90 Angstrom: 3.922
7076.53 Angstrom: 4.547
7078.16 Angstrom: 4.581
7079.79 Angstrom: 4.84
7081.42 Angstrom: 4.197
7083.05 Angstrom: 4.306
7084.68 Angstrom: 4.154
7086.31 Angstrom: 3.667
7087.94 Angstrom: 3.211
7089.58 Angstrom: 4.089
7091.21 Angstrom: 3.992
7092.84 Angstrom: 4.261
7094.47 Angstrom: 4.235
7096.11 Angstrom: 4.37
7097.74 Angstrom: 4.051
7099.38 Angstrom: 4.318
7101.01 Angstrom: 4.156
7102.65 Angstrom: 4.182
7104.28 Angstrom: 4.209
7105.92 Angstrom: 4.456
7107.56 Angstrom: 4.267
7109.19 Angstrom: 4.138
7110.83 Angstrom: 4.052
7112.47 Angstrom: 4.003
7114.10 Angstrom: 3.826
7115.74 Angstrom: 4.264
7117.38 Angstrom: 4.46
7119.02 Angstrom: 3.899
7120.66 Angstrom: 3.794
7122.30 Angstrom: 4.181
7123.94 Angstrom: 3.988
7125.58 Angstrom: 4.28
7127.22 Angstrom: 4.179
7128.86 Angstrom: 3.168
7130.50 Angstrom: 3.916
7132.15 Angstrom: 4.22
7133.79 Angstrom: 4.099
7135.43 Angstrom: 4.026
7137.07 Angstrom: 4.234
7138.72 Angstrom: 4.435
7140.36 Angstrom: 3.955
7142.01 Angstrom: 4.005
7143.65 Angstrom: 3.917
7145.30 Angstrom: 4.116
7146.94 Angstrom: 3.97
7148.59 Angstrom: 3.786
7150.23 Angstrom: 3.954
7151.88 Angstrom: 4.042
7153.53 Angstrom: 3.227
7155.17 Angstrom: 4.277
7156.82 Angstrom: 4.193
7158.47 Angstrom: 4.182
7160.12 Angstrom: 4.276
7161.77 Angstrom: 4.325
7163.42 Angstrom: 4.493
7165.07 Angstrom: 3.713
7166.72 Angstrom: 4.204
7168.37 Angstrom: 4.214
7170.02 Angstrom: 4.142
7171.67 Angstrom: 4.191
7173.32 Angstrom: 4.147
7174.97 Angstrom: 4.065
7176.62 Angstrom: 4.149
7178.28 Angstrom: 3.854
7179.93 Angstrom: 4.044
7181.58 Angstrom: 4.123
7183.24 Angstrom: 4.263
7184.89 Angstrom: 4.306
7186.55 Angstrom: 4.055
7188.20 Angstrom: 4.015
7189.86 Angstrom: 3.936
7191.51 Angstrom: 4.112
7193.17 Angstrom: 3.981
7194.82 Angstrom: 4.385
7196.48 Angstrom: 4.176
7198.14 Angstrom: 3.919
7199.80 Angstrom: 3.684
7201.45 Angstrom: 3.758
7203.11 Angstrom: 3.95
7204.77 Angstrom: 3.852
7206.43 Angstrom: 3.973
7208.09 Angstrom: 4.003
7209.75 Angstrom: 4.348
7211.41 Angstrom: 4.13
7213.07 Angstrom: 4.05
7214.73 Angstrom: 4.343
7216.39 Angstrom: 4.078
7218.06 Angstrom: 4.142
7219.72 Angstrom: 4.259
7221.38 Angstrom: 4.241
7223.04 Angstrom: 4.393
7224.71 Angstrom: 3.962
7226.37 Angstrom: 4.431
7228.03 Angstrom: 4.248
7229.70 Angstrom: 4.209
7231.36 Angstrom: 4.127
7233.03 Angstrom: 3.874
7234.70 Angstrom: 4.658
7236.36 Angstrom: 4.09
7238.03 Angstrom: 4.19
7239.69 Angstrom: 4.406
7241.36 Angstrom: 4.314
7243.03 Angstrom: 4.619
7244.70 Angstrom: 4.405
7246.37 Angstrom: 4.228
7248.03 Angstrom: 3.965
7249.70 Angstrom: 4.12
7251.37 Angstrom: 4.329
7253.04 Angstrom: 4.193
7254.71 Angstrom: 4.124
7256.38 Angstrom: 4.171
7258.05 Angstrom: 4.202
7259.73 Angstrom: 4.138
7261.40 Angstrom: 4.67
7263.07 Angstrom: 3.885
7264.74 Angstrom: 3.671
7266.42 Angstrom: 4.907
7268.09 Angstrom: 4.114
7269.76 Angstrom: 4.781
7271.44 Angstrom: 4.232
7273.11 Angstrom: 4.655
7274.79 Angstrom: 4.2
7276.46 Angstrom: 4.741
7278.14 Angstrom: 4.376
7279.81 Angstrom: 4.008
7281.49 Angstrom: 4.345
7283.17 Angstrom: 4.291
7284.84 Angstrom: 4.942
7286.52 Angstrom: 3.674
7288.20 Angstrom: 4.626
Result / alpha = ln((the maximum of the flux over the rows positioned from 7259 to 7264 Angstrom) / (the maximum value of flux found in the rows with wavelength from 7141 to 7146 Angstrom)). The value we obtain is 0.13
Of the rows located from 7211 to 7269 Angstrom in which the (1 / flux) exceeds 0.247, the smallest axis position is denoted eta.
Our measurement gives 7224.71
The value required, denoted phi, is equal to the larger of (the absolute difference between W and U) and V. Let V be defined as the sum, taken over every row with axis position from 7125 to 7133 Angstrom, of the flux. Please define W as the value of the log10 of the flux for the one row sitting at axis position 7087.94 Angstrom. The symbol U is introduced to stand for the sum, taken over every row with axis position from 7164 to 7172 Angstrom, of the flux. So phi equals 20.0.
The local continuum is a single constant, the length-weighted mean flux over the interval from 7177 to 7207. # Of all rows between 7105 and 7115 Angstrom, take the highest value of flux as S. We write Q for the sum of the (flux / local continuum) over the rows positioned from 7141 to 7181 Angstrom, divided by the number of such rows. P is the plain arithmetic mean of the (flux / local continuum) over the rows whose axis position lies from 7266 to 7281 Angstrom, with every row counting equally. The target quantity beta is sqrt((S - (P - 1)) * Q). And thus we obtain 2.10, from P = 1.11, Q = 1.01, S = 4.456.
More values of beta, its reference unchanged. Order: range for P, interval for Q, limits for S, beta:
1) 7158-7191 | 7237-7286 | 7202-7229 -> 2.17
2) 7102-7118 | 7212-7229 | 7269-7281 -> 2.23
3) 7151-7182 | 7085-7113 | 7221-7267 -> 2.23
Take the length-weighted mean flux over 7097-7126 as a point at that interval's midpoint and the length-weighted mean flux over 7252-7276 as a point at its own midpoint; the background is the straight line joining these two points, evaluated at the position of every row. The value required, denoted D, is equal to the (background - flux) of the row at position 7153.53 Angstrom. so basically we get 1.0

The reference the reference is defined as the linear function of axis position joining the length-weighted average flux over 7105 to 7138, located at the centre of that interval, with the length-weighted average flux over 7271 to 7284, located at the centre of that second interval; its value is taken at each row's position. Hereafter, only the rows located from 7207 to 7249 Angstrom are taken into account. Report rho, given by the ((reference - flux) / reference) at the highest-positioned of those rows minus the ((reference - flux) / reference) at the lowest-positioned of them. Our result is 0.025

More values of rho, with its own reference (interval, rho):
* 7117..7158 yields 0.084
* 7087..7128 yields -0.223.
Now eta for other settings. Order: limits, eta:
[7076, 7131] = 7086.31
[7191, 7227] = 7193.17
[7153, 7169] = 7153.53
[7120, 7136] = 7120.66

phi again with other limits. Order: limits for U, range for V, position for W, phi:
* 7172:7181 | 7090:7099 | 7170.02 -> 20.9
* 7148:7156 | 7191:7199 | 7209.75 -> 20.6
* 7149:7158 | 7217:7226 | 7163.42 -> 21.0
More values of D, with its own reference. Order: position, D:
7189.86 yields 0.3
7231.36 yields 0.1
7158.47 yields 0.0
